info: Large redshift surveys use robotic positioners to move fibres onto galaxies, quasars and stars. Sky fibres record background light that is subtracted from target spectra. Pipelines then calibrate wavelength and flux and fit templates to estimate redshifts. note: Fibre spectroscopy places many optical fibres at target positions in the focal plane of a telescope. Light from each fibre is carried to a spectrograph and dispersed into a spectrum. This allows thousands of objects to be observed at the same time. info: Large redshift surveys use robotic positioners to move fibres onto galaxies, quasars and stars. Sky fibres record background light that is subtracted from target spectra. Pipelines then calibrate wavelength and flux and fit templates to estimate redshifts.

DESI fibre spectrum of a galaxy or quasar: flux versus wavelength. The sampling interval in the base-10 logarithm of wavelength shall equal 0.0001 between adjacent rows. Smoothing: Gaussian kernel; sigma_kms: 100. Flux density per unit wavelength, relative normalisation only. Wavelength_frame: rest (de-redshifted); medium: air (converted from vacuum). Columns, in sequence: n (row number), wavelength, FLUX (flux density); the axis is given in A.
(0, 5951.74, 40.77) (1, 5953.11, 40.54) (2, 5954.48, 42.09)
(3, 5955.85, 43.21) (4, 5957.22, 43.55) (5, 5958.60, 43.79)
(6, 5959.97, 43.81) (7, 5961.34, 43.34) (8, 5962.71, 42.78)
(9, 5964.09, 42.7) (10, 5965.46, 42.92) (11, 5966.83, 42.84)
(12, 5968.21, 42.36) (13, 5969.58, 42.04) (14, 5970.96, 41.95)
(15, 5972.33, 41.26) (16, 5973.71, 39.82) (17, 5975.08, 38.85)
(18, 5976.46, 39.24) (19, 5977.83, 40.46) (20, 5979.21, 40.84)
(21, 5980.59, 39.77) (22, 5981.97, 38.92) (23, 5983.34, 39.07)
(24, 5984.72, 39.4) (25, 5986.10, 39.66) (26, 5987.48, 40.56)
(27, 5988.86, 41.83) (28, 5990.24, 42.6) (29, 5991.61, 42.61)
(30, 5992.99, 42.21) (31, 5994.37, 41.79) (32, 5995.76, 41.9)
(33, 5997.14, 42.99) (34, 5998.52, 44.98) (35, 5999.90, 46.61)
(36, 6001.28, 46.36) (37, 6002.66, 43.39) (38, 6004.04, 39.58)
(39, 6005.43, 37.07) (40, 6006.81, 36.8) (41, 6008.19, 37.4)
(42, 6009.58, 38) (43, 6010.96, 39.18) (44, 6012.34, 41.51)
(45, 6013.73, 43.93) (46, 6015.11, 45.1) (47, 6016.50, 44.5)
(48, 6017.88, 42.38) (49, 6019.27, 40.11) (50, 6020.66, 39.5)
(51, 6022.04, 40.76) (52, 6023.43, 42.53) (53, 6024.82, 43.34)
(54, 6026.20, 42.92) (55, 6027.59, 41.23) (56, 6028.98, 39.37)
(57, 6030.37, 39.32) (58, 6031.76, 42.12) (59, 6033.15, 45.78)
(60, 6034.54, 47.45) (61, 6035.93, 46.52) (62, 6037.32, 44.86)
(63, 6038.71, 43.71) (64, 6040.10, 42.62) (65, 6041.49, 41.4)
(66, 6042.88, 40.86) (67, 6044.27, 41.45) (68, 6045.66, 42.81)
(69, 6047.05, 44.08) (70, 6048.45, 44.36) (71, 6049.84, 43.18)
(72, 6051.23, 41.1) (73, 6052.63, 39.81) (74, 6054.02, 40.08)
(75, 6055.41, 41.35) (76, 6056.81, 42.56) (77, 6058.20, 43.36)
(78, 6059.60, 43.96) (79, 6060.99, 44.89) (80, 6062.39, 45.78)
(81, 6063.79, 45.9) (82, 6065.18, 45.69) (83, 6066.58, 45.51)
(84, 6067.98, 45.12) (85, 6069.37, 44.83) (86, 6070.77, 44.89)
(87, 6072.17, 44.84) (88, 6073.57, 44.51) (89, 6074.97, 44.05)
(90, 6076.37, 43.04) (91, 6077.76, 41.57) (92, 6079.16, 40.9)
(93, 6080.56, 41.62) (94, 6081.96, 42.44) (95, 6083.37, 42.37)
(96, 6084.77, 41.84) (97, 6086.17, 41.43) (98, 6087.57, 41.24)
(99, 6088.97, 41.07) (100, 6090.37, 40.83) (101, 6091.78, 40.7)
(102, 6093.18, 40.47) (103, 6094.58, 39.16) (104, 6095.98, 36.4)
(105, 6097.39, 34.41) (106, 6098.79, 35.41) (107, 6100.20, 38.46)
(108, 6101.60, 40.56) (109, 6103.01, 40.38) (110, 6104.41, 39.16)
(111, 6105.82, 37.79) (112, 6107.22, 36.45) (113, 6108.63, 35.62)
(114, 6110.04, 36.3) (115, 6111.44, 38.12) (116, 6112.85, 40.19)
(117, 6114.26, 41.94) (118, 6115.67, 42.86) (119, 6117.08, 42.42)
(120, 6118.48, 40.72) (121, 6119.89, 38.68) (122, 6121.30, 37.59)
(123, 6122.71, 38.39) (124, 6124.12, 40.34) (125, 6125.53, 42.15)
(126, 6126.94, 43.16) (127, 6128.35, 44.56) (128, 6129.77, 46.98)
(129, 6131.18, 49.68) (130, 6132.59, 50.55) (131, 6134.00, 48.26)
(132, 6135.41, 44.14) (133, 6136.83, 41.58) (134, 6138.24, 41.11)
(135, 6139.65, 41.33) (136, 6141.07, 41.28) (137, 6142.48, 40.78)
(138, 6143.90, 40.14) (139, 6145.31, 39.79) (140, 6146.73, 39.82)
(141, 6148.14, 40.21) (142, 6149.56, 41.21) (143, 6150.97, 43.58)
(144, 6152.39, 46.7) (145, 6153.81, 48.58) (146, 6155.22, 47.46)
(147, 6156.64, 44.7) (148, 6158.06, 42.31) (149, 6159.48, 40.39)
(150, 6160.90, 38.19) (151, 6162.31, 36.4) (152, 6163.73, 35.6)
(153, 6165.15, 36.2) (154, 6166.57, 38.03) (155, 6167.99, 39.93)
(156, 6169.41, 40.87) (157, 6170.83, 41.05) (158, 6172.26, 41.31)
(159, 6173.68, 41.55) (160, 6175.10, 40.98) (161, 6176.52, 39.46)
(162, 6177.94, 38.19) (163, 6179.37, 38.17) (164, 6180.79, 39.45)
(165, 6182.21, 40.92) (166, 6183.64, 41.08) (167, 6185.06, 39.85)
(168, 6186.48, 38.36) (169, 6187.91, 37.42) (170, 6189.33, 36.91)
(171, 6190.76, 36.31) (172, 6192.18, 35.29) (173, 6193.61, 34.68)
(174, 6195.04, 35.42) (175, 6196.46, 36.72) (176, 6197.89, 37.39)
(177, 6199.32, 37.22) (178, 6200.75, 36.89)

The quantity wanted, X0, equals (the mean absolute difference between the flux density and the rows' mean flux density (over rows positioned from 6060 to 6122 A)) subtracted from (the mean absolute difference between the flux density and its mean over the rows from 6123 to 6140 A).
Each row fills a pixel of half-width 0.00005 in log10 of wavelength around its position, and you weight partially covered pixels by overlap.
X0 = 0.4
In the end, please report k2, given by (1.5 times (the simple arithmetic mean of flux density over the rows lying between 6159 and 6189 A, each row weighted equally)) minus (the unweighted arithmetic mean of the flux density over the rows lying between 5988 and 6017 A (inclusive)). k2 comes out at 16.9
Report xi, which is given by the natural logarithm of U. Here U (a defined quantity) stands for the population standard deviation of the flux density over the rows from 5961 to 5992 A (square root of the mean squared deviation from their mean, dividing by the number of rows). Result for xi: 0.4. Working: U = 1.5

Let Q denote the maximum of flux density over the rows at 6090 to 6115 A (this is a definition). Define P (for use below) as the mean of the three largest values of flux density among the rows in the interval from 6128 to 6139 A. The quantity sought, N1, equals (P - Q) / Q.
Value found 0.18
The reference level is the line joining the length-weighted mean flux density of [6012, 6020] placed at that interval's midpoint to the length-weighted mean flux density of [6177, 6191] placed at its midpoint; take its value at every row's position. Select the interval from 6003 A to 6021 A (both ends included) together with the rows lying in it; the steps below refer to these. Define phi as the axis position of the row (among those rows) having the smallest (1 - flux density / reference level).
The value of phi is 6015.11 A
